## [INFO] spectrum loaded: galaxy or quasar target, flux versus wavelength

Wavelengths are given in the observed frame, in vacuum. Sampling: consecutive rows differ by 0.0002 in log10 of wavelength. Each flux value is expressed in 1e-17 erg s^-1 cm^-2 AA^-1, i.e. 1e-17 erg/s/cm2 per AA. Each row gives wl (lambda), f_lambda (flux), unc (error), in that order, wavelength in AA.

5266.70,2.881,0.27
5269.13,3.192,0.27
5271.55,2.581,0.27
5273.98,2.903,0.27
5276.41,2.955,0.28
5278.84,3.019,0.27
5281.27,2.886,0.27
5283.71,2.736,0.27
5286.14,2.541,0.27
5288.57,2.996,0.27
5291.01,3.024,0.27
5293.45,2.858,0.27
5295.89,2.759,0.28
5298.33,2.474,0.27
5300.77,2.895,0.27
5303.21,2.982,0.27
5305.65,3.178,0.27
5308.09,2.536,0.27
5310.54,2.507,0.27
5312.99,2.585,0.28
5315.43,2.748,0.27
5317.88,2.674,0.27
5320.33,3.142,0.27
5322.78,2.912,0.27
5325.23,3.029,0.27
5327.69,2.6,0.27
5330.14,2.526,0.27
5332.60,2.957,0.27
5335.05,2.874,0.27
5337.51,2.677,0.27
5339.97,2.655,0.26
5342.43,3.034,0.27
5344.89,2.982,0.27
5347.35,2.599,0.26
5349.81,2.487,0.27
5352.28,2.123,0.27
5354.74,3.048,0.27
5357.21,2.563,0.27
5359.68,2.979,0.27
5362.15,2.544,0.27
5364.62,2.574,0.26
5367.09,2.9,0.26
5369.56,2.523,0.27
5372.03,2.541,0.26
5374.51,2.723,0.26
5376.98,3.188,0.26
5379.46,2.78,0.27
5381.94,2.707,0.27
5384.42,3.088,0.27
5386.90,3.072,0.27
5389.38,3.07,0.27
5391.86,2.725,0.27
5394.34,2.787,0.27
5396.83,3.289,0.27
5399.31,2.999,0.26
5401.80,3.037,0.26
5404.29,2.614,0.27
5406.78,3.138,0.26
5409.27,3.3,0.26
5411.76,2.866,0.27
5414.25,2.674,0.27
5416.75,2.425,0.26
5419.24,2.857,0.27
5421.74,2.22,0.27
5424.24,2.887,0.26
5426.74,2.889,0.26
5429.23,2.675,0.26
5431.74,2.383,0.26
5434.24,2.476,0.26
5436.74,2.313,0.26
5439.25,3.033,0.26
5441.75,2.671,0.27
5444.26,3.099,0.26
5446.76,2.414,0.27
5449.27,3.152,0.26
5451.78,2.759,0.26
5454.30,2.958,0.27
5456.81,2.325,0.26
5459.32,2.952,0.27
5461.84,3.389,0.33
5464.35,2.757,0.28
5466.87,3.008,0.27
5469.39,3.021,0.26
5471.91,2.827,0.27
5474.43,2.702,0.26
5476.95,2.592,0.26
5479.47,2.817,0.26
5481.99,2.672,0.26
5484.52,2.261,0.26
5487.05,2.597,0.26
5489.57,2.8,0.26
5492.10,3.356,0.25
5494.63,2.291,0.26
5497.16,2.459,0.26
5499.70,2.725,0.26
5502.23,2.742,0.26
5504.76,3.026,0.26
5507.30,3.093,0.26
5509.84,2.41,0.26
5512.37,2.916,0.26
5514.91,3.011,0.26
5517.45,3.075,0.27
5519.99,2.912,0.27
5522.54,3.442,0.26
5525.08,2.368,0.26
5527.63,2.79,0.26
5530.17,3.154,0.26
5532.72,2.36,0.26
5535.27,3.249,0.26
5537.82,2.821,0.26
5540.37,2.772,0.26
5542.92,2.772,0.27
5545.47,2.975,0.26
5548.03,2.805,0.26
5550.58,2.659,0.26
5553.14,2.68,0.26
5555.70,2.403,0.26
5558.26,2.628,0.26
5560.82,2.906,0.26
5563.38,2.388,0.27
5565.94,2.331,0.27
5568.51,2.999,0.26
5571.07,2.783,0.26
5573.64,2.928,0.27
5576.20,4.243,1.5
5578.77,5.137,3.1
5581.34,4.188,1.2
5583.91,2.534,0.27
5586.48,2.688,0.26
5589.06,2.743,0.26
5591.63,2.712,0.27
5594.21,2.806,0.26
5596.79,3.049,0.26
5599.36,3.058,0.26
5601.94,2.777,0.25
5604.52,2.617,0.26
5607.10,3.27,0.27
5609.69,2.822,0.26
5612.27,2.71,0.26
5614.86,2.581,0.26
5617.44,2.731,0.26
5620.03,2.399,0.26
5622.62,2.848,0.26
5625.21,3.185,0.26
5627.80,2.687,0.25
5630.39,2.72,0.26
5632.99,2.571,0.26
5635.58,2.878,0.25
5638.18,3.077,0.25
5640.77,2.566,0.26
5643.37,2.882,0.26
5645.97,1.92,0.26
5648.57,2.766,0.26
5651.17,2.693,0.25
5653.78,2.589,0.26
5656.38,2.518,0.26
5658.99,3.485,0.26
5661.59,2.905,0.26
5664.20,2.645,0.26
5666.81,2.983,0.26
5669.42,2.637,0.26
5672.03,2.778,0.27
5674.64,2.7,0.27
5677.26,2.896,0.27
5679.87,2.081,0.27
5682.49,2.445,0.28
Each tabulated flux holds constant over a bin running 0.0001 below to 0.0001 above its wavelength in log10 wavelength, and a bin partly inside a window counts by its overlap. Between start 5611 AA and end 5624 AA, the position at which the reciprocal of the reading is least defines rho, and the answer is 5622.62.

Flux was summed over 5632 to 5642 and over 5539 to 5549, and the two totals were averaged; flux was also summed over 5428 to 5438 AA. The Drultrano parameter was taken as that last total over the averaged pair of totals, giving 0.88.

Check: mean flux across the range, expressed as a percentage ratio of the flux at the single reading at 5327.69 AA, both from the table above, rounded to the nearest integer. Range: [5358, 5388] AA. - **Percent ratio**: 108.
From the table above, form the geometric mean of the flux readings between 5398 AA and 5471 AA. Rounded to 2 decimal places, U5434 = 2.79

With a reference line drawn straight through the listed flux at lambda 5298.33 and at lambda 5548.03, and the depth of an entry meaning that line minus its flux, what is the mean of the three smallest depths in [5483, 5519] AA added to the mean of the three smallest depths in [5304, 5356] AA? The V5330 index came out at -1.0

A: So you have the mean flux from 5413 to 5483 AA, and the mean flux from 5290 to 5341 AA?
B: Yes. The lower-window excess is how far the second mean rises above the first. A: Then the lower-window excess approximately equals 0.04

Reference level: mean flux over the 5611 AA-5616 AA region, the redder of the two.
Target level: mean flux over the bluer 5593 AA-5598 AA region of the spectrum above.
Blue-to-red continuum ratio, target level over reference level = 1.11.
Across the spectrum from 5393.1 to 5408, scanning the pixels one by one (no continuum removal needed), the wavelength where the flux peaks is 5396.83 AA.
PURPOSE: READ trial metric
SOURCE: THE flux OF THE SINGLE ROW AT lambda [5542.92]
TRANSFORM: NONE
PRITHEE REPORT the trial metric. 2.772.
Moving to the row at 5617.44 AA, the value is 2.731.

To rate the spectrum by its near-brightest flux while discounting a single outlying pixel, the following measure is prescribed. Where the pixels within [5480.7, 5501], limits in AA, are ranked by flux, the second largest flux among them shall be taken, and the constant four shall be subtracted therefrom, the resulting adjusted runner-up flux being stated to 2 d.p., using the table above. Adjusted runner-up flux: -1.20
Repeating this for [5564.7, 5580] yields 0.24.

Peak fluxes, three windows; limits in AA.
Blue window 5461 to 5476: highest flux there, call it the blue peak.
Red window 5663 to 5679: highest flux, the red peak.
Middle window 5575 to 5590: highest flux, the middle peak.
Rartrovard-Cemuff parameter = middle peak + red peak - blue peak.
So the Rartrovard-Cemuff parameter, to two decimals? 4.73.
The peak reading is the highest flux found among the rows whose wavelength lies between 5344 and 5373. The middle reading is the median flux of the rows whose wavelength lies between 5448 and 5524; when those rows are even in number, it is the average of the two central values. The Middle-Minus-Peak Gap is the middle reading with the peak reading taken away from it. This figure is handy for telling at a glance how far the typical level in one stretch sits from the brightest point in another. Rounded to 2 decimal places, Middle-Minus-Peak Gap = -0.23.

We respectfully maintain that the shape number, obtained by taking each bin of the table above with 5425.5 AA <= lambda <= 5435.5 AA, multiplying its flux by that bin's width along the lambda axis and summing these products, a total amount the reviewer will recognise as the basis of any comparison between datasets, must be 26.1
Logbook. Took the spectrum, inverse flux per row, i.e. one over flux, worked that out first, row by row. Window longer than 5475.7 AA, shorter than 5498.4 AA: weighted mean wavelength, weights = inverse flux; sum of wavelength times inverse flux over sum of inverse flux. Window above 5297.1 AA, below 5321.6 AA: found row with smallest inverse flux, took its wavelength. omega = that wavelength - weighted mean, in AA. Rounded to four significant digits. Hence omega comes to -181.5 AA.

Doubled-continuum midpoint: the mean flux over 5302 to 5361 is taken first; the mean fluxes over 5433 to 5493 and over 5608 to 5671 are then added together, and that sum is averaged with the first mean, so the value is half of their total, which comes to 4.15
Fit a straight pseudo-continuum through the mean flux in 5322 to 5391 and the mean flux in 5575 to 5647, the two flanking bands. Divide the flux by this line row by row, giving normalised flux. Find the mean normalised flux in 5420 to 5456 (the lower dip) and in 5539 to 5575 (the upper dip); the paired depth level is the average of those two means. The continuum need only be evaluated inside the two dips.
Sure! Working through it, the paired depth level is 0.95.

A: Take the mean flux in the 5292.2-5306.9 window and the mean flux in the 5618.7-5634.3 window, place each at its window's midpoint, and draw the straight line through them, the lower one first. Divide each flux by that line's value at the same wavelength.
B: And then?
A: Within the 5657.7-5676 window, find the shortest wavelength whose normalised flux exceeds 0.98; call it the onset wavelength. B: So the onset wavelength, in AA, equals 5658.99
